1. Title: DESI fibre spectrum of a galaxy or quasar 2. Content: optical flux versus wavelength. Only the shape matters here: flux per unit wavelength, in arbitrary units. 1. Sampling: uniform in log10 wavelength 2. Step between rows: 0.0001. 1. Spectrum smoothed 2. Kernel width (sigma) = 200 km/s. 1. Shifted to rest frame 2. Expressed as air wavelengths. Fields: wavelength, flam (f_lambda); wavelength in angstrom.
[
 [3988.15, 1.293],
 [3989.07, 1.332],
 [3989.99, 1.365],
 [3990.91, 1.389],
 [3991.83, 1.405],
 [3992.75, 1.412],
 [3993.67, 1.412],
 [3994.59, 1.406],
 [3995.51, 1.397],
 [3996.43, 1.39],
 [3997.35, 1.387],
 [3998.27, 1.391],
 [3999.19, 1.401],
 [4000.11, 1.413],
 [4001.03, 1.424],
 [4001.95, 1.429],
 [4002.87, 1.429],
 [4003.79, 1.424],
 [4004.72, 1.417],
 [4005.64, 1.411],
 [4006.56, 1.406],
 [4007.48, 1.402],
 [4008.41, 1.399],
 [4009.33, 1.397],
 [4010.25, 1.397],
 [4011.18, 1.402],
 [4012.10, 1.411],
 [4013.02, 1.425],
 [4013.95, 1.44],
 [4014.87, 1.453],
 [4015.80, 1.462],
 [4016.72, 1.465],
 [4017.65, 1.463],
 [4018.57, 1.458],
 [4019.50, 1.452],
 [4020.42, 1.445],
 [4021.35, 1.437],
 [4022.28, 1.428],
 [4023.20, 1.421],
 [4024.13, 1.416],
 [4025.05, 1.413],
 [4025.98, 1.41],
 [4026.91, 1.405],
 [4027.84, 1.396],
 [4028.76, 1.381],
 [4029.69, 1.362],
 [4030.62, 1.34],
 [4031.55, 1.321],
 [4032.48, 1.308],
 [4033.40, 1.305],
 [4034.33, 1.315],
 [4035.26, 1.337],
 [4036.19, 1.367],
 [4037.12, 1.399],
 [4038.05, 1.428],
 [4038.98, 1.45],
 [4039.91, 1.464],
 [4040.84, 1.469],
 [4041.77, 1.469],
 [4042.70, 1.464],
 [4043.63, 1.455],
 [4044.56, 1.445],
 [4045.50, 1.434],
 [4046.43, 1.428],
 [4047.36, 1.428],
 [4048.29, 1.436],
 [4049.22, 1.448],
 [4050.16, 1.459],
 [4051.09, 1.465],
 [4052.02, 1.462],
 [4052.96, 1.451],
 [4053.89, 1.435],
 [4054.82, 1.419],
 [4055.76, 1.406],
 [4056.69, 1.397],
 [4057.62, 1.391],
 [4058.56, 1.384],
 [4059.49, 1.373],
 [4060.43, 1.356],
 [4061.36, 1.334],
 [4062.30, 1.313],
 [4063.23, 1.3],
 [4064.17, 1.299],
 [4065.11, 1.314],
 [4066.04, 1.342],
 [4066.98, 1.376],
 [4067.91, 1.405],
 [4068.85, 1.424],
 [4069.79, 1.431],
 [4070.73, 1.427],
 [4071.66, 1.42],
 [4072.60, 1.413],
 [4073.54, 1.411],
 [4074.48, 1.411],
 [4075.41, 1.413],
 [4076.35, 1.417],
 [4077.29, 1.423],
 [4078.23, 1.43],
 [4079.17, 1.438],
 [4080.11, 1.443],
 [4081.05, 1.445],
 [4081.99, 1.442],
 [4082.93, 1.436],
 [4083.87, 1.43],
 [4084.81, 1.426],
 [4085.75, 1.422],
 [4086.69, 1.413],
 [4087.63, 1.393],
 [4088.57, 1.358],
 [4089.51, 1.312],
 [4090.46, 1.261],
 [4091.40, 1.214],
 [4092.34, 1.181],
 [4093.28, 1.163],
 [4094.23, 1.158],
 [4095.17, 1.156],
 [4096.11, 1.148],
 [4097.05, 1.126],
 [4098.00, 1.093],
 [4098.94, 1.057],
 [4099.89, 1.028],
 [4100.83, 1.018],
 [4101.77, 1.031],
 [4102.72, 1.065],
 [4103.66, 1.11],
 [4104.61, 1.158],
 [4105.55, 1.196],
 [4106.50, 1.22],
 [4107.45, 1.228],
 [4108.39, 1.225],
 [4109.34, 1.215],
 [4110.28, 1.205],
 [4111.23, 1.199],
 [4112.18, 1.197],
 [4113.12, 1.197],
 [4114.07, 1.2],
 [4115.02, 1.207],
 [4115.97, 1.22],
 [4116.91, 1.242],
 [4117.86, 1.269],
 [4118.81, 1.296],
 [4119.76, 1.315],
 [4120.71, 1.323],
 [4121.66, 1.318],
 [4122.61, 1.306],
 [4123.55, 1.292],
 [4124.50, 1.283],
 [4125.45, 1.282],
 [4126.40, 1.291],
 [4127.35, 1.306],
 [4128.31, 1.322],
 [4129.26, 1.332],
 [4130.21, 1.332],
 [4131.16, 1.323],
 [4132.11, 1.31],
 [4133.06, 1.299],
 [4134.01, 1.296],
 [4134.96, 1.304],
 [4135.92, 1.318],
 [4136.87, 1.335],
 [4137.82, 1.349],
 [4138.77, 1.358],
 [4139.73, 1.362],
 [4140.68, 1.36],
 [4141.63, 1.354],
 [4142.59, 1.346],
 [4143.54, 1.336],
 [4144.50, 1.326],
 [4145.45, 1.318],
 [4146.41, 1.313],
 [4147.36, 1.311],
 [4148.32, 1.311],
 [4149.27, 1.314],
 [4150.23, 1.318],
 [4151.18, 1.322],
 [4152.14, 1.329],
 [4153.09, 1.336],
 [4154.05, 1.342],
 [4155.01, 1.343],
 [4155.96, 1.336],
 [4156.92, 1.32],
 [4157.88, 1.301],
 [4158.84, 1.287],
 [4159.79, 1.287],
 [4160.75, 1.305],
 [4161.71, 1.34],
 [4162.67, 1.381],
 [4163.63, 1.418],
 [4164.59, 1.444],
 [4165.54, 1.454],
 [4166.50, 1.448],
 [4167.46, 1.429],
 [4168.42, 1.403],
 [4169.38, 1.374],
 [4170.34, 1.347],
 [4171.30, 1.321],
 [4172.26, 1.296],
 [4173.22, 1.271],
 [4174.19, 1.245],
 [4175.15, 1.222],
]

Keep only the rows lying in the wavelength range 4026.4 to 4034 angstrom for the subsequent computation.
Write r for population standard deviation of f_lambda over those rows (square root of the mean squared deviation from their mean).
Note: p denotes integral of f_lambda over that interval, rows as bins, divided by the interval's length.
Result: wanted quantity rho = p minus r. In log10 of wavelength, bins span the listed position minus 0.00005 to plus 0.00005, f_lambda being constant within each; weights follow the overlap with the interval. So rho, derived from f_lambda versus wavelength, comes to 1.32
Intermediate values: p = 1.35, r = 0.037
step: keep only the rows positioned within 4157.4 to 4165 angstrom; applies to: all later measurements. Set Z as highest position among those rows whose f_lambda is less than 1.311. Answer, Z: 4160.75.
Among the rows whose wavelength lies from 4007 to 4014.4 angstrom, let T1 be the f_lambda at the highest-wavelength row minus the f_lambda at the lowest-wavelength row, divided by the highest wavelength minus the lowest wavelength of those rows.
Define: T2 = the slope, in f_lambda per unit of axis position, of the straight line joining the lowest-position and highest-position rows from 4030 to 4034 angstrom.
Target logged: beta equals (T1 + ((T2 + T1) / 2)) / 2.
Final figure 0.001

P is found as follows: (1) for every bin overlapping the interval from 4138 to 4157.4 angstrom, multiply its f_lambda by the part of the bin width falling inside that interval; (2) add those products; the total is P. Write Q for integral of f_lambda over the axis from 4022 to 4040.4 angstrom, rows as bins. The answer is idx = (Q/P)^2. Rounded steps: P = 25.9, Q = 25.5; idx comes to 0.97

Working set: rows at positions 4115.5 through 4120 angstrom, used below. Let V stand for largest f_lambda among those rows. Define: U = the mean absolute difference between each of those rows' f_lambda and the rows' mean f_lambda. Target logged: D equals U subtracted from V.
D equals 1.29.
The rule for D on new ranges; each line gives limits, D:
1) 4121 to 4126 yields 1.31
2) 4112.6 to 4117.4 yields 1.23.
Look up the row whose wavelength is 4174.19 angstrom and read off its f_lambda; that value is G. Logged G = 1.245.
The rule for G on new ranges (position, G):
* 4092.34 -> 1.181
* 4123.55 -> 1.292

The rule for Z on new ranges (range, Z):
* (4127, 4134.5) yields 4134.01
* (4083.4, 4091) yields 4090.46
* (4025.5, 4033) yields 4032.48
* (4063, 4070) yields 4064.17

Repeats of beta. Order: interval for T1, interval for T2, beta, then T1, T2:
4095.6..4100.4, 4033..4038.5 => -0.017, -0.032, 0.0265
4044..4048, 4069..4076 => -0.005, -0.006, -0.0032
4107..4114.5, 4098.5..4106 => 0.002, -0.004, 0.0210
